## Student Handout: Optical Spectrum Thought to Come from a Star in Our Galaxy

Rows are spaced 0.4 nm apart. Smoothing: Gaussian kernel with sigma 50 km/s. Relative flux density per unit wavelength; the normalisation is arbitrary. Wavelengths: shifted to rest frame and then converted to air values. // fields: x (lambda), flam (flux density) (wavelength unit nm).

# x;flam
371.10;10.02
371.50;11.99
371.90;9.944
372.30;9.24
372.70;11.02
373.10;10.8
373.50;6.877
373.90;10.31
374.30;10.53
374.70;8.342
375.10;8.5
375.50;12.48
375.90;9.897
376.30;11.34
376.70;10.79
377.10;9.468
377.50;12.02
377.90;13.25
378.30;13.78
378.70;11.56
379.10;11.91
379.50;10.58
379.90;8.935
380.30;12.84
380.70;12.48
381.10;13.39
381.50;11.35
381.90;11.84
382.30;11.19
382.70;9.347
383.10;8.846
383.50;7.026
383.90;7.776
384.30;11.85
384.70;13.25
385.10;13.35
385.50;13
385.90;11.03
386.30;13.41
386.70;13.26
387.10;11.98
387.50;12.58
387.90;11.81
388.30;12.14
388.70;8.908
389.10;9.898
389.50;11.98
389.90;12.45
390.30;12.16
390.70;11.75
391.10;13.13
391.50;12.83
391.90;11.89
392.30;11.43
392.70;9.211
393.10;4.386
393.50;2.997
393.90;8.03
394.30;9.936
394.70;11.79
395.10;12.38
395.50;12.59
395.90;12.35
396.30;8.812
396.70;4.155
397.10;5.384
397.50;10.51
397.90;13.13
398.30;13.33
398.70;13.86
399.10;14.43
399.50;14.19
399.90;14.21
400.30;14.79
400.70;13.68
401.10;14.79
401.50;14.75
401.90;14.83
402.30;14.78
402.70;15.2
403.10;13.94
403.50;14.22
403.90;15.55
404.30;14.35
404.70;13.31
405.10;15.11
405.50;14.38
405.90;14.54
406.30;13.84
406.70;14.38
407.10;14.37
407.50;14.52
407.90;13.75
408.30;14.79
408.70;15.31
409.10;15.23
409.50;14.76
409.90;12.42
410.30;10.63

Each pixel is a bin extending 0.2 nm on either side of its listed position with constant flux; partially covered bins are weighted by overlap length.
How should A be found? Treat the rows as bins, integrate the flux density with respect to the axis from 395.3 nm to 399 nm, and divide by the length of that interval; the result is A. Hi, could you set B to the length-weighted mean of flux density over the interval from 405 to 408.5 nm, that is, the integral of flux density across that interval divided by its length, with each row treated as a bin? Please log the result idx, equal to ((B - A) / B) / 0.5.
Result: 0.5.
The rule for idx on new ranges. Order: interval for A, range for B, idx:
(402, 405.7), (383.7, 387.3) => -0.4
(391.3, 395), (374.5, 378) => 0.3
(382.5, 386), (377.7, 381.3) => 0.2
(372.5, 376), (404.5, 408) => 0.6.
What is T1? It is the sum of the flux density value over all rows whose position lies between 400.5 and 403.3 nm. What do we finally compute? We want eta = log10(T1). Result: 2.0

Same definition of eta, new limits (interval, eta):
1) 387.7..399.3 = 2.5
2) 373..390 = 2.7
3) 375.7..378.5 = 1.9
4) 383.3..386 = 1.9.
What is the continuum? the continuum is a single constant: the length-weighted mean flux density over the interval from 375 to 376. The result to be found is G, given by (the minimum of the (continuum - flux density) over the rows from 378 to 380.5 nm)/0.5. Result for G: -6.5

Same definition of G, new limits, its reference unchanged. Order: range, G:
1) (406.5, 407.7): -8.0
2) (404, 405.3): -9.2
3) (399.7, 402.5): -8.6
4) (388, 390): -3.9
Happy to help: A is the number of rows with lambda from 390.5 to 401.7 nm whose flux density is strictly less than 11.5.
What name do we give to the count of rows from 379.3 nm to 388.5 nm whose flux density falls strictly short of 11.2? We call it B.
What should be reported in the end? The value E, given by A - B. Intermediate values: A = 10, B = 8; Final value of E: 2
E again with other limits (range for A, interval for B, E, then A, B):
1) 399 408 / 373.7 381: -9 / 0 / 9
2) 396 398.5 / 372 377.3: -7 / 4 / 11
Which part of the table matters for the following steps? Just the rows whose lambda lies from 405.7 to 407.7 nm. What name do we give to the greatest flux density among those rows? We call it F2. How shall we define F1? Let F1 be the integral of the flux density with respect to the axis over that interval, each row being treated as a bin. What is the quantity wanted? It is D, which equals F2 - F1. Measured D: -14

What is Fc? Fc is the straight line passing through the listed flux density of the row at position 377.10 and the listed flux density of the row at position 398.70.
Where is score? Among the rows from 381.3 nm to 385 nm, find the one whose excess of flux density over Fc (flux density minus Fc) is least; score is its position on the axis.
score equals 383.50 nm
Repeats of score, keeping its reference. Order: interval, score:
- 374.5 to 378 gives 374.70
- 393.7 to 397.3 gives 396.70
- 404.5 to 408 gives 407.90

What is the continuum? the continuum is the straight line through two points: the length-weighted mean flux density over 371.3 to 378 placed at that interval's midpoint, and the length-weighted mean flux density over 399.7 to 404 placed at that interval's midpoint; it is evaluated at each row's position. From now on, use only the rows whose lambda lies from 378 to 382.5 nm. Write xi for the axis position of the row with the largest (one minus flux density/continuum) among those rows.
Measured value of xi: 379.90 nm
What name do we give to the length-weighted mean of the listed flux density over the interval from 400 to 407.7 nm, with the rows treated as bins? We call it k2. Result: 14.5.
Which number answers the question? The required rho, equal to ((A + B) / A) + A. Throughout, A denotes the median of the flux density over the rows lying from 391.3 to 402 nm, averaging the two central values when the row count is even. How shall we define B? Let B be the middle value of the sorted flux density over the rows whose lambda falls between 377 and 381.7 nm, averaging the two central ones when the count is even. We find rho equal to 14.35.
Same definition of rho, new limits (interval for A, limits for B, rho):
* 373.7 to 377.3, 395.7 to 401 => 12.60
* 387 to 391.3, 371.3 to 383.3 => 13.89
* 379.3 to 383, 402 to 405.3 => 13.63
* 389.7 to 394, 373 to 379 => 13.67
